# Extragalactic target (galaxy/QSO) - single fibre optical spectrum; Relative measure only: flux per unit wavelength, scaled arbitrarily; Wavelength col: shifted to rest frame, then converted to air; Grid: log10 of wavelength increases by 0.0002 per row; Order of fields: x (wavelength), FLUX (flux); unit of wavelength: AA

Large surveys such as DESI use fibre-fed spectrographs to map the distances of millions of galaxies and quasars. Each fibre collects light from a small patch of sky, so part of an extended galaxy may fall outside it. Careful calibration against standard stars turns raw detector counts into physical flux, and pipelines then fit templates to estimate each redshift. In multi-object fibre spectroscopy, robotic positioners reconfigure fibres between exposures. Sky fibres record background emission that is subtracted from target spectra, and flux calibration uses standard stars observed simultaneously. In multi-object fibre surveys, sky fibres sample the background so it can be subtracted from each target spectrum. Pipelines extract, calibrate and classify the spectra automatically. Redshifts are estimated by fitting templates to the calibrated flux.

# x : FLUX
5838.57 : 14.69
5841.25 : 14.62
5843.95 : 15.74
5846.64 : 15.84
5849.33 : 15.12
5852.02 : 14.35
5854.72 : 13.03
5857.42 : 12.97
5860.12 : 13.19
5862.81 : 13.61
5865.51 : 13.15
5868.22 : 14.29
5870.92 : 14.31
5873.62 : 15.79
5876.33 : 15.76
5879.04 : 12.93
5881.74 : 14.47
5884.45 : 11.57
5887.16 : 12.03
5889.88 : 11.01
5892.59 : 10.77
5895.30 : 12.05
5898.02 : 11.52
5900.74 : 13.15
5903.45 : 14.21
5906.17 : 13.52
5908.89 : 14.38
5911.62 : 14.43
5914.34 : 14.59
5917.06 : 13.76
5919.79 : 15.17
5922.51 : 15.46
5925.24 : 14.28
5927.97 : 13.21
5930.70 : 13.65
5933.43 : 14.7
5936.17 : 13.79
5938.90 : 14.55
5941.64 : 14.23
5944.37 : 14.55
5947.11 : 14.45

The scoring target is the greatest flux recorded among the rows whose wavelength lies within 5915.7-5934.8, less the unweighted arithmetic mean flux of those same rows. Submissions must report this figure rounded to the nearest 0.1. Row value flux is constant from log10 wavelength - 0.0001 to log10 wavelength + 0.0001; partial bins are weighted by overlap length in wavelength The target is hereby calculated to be 1.1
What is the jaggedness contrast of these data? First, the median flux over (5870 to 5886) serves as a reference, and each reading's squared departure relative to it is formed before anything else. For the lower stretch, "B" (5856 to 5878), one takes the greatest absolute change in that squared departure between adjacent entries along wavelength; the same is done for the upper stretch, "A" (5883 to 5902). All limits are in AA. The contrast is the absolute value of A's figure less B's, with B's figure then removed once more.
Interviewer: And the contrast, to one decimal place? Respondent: 3.7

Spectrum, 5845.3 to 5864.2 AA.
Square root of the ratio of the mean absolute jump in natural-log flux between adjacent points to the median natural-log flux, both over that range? 0.126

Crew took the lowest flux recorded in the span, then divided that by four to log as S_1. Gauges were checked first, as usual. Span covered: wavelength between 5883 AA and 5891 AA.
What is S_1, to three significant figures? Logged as 2.75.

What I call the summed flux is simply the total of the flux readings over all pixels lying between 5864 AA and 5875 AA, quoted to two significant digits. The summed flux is 58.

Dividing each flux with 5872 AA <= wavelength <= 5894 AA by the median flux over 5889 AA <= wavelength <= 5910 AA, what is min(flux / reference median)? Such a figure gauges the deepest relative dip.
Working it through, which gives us 0.85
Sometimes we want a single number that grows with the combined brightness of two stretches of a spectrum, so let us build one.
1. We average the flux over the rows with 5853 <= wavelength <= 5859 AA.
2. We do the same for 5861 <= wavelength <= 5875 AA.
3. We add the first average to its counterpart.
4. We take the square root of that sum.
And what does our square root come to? 5.22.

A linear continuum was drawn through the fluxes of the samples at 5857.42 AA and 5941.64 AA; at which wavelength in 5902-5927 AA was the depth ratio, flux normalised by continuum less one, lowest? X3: 5906.17 AA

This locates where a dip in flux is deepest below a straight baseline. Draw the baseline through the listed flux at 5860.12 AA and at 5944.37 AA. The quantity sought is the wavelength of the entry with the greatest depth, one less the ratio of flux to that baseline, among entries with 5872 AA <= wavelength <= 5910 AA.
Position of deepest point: 5892.59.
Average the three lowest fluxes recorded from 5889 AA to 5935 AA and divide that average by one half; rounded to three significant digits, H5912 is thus 22.2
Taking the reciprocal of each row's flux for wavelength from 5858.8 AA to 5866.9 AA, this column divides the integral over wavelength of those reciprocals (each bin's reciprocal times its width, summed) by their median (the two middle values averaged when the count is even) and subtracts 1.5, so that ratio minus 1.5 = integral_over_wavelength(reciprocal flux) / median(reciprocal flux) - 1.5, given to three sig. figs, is 6.52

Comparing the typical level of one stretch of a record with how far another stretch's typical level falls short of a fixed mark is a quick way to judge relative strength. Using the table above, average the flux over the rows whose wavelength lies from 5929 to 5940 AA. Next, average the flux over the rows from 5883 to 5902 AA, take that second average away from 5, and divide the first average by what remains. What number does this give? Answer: -2.1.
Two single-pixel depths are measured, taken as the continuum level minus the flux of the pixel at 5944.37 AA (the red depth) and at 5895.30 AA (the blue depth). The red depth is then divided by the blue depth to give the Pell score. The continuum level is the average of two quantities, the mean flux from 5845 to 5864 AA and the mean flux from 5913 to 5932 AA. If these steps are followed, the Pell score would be -0.2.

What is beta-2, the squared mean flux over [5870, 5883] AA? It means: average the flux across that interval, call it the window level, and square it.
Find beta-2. 215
